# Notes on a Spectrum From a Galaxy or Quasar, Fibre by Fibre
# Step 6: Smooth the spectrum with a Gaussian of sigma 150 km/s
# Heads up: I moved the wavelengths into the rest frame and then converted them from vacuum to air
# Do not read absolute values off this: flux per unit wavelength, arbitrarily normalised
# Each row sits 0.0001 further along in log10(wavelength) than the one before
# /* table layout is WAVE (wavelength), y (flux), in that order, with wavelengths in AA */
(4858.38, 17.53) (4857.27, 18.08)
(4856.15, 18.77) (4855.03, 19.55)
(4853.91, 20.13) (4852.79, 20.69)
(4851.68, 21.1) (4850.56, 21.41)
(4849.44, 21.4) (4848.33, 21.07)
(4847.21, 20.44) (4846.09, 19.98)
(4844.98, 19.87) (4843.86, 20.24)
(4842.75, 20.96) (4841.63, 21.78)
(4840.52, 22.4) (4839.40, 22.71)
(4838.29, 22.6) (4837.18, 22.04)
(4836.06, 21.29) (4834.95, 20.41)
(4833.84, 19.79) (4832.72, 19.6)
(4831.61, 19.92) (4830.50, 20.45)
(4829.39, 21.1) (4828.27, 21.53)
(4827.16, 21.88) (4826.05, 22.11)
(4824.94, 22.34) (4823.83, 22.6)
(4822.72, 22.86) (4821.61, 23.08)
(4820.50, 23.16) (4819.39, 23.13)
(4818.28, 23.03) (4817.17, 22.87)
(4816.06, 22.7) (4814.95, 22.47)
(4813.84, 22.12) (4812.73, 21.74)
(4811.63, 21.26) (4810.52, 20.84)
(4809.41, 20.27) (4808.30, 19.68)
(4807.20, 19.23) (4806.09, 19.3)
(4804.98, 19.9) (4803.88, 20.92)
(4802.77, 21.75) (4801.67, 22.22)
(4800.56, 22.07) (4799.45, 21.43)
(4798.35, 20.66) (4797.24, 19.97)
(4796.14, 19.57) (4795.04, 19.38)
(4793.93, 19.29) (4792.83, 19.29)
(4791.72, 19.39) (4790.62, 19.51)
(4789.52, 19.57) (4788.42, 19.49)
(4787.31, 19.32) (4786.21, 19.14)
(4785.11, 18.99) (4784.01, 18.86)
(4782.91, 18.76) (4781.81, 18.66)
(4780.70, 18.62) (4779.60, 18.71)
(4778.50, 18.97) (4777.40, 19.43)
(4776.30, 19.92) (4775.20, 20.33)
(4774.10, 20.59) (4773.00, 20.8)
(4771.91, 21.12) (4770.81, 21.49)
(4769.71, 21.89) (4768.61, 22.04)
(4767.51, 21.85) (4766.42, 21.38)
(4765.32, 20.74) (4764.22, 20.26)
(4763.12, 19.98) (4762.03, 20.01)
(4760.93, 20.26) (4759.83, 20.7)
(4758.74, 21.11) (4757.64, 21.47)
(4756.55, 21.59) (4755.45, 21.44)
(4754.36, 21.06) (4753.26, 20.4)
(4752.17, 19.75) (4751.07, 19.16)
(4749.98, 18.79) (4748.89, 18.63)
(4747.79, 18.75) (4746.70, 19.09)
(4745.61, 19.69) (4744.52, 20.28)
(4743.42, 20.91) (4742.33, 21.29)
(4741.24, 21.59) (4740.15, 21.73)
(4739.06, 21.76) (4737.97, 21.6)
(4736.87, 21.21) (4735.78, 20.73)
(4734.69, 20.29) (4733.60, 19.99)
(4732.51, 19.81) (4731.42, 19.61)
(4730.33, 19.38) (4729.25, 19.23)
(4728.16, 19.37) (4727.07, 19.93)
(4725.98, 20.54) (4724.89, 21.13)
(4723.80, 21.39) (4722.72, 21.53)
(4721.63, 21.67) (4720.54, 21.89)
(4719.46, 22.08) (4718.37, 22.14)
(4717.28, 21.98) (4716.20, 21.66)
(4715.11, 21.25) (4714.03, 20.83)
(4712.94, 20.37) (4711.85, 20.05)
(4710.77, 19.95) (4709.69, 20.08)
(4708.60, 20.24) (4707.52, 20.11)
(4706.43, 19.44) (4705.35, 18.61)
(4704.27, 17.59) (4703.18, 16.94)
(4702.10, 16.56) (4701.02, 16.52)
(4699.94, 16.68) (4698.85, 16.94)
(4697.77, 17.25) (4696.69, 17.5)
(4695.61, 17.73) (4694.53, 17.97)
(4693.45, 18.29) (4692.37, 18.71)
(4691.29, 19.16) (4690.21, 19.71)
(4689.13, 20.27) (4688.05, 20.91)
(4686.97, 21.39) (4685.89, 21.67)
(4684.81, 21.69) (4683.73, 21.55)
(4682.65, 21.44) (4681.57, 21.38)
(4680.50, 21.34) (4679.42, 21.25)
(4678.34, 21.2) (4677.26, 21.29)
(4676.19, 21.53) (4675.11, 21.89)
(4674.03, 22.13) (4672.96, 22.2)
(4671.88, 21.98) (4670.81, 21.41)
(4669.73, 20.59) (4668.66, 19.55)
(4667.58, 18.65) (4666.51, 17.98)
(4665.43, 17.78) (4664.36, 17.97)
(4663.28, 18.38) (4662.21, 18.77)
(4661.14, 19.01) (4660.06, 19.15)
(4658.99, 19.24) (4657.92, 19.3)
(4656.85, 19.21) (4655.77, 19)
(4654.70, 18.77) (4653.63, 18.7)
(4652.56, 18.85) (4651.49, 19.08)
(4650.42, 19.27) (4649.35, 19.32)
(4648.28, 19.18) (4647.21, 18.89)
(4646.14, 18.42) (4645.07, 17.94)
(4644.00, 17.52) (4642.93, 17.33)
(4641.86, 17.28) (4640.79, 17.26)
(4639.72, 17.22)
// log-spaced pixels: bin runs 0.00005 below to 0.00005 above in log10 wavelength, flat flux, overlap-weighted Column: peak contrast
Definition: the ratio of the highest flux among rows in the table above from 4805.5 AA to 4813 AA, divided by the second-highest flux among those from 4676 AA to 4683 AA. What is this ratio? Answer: 1.01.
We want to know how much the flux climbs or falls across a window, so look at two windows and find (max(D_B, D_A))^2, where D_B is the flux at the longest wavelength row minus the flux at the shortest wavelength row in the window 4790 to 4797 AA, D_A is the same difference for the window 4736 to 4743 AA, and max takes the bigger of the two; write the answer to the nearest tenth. 0.0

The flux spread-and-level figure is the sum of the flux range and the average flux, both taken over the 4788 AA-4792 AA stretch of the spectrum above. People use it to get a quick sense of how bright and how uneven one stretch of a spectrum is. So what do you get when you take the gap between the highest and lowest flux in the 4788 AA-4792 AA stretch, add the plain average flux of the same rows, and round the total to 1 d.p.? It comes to 19.7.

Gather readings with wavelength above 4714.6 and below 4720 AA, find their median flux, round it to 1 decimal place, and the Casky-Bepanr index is 22.0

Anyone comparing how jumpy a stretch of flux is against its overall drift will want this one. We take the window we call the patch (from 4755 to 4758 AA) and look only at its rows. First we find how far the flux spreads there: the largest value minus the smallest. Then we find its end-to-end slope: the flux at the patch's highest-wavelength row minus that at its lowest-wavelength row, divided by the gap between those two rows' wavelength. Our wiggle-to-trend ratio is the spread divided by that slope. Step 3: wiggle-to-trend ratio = 11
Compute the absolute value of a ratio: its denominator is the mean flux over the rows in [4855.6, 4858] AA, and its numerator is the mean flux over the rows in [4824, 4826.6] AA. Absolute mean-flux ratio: 1.21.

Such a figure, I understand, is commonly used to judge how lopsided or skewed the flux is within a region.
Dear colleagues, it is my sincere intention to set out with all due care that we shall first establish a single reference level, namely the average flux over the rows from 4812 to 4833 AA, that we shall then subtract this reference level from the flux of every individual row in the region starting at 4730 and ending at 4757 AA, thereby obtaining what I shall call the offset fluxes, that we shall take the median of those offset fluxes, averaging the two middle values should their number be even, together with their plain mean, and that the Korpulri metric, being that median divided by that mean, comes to 1.03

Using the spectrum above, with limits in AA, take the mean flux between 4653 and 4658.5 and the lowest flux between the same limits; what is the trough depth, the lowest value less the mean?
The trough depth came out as -0.30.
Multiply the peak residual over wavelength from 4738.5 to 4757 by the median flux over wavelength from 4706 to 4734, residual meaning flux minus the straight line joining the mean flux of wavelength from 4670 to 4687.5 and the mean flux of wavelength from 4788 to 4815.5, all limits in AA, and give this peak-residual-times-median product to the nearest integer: 15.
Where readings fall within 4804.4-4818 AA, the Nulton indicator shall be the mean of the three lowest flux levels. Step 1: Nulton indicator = 19.4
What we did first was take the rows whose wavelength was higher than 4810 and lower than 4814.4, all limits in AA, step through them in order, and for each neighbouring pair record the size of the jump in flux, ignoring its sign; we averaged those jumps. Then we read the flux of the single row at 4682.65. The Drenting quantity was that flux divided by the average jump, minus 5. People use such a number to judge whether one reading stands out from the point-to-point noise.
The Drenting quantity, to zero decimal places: 45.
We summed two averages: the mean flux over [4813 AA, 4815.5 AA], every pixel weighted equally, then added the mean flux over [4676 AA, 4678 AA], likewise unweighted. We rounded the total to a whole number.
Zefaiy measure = 44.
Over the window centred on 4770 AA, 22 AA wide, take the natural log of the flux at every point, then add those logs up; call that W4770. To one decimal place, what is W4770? 60.3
